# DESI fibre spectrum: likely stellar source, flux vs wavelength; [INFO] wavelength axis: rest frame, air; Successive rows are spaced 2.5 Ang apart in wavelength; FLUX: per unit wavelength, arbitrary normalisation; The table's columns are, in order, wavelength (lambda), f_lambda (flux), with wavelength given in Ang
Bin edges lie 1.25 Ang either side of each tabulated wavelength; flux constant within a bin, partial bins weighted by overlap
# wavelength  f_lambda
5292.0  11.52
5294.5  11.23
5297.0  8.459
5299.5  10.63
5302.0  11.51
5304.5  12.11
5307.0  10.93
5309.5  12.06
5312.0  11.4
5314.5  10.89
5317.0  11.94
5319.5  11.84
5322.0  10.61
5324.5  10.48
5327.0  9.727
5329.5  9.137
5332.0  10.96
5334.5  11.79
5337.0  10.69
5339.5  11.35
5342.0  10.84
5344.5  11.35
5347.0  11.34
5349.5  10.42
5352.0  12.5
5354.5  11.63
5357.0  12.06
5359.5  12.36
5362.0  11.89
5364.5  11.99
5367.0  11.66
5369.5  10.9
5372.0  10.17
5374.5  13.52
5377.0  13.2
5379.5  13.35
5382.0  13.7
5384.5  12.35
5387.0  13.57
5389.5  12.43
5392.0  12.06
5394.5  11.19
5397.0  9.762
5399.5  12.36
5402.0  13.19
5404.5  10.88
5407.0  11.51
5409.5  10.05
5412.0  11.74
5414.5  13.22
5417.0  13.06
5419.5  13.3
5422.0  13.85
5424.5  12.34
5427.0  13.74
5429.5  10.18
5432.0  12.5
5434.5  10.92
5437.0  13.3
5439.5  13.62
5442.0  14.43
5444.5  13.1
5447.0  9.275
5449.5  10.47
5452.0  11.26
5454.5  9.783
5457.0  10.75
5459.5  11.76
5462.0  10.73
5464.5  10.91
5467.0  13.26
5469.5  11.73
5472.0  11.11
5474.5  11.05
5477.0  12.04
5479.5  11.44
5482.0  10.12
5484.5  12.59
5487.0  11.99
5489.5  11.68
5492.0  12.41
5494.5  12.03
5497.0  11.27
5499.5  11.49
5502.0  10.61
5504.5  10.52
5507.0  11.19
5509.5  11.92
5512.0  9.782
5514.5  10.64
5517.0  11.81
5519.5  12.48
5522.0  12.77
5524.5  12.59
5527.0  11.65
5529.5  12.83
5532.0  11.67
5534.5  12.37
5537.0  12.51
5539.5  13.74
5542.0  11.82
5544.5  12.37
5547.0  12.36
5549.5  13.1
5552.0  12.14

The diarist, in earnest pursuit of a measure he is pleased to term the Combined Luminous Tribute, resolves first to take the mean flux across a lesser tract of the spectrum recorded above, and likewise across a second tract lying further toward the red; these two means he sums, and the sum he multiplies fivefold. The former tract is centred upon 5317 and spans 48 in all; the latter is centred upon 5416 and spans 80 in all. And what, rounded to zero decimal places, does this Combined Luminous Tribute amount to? 116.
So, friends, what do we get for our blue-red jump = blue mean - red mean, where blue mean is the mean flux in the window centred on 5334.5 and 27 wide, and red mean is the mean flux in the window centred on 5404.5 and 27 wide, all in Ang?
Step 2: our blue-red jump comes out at -1.0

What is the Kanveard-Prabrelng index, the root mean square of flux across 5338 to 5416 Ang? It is 11.9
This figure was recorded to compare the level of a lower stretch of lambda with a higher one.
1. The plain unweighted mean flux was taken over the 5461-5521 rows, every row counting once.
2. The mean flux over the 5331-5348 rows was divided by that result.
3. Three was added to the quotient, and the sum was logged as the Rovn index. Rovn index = 3.98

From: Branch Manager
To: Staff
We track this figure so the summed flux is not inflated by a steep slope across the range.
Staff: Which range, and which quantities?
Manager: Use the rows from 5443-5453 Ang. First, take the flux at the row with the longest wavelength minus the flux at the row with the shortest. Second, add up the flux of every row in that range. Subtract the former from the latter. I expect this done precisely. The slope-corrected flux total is 45.9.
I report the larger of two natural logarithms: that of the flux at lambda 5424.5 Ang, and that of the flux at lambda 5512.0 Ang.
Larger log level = 2.51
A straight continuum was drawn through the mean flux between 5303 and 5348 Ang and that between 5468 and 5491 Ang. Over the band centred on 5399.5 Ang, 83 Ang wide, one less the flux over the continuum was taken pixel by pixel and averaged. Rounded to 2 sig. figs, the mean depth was -0.083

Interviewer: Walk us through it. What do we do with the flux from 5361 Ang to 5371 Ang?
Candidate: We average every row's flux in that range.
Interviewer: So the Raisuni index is 11.6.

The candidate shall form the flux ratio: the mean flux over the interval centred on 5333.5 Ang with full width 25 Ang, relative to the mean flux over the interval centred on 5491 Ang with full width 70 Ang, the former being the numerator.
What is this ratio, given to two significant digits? 0.93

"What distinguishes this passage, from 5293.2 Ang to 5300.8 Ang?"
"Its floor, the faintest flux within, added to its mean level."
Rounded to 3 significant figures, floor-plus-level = 18.6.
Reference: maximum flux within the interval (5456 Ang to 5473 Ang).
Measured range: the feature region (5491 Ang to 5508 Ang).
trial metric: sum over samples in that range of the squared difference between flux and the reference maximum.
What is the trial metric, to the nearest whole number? 28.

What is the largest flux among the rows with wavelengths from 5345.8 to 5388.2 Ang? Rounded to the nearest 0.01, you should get 13.70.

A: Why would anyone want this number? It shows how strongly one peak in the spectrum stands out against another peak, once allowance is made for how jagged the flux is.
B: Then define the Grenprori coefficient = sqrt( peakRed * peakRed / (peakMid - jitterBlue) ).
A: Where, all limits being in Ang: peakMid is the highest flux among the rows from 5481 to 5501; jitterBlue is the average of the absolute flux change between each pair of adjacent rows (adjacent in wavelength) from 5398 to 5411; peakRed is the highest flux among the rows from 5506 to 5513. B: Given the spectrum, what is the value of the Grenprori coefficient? 3.5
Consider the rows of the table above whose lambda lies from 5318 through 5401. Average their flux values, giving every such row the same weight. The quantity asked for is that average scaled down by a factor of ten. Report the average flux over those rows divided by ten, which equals 1.16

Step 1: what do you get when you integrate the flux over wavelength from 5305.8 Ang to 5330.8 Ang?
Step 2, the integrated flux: 273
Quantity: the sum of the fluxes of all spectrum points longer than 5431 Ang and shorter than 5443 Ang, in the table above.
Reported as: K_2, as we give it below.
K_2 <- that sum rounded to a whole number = 65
